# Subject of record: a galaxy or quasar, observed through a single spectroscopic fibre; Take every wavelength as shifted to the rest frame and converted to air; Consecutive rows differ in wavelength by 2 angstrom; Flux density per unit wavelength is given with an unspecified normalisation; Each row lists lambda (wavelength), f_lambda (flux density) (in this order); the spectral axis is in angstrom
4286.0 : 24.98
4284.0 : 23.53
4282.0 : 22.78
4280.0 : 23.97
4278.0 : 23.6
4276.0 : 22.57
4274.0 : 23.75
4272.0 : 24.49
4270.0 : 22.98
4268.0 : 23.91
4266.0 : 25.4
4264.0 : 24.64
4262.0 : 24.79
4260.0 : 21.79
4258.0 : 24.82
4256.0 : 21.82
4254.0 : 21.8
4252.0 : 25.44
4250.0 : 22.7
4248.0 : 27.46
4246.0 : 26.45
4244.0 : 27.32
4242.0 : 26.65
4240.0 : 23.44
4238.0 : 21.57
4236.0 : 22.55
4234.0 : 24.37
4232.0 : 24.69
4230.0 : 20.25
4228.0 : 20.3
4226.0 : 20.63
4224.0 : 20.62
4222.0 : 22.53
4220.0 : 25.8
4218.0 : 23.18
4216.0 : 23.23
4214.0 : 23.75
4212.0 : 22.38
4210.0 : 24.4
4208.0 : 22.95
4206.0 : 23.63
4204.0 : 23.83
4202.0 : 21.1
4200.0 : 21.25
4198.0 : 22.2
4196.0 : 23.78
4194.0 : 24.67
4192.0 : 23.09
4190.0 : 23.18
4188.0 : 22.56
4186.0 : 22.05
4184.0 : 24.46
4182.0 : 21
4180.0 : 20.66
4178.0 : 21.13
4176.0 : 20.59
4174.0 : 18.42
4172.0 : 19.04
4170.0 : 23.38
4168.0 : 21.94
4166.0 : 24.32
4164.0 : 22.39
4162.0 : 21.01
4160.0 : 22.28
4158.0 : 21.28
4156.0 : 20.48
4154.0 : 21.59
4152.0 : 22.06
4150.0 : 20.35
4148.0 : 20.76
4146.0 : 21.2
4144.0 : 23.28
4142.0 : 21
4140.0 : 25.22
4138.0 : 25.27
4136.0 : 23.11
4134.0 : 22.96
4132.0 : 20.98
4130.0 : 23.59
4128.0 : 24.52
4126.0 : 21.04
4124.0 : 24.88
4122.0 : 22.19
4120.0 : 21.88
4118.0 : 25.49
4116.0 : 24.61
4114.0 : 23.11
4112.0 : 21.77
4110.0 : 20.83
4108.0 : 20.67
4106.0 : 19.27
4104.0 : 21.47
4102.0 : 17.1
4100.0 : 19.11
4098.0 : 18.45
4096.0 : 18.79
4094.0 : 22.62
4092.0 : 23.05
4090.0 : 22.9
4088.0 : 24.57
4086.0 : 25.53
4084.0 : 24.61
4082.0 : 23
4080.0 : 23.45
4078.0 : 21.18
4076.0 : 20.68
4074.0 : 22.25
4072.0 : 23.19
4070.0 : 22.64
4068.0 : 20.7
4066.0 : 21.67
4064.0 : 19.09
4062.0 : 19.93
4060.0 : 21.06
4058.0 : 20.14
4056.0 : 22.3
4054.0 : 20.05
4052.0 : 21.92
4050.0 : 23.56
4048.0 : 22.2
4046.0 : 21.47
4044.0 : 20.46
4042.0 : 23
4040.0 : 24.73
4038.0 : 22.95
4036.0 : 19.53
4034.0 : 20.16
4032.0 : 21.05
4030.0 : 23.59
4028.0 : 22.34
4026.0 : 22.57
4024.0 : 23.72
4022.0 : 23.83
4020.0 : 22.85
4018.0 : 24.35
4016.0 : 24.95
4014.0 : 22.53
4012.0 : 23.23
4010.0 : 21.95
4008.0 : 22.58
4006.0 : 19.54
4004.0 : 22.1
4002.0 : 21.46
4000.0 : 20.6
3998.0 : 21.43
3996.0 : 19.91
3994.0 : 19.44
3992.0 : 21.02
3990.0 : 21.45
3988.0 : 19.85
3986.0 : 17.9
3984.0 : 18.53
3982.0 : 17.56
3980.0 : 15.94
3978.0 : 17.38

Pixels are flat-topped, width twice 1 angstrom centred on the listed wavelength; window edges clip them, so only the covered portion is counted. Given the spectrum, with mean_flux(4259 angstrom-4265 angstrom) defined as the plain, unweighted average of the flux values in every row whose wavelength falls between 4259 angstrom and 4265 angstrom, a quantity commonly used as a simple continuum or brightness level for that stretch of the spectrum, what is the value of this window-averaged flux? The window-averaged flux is 23.7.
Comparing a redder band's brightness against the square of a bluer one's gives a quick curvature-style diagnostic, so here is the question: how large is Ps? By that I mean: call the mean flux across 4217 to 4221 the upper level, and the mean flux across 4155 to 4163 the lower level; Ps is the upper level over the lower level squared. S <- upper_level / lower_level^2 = 0.0542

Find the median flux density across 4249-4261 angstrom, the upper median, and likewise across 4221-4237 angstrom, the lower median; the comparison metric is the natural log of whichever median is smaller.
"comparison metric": 3.07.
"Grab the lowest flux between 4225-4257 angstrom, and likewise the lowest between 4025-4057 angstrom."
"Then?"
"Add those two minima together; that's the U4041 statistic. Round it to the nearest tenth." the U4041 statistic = 39.8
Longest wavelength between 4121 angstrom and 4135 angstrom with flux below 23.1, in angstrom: 4134.0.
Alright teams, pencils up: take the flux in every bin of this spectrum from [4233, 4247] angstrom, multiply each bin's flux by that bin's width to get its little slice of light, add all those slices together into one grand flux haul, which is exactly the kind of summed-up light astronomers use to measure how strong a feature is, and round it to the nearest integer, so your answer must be 345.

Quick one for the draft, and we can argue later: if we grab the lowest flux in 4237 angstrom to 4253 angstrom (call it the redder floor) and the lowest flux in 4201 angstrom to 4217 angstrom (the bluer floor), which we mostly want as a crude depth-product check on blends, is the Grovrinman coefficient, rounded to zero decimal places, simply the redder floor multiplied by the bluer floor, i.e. 455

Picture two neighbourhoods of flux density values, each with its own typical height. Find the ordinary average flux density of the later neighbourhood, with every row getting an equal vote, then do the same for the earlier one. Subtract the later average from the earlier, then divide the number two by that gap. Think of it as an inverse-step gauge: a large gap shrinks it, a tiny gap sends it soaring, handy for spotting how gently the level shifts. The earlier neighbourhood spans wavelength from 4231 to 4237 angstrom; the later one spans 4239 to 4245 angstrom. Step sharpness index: -1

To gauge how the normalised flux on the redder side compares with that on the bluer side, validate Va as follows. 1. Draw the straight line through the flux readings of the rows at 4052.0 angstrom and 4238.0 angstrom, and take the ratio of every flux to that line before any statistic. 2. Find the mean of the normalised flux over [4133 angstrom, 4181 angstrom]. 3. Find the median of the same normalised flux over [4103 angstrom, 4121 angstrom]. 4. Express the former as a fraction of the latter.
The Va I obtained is 1.01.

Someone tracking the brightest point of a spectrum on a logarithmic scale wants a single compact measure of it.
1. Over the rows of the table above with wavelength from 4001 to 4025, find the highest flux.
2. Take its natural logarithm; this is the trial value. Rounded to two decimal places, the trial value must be 3.22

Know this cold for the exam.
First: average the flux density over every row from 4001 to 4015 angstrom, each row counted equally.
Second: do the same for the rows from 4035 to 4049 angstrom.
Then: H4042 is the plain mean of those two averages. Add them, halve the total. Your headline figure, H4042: 22.0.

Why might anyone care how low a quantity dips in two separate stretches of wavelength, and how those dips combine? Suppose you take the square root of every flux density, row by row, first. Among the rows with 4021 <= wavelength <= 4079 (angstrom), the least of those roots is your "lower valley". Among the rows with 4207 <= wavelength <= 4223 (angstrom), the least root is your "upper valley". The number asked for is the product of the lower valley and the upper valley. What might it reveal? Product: 20.7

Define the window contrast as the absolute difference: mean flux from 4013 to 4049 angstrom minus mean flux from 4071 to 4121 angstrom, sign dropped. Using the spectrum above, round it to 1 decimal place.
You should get 0.6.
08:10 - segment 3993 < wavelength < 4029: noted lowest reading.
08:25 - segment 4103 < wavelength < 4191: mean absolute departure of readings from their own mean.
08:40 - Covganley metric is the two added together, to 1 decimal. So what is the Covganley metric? 20.8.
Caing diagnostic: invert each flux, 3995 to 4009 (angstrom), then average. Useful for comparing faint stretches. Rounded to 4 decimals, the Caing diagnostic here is 0.0475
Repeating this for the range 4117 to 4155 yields 0.0443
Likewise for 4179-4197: 0.0440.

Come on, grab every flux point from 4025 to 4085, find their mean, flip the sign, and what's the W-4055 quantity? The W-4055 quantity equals -21.8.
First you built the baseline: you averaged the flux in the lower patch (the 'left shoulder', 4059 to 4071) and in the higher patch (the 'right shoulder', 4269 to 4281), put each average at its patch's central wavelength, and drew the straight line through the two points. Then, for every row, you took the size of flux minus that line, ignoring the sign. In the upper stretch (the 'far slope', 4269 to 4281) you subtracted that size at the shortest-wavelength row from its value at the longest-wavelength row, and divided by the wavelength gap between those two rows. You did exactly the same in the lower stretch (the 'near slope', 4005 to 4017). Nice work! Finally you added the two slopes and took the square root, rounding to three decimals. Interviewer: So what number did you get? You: 0.634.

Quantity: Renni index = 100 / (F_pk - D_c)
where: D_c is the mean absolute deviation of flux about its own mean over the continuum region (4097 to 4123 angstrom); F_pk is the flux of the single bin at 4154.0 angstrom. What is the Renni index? 5.06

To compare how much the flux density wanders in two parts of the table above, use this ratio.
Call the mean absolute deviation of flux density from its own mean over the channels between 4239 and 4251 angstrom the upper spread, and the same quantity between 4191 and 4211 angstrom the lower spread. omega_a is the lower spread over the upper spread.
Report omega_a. 0.56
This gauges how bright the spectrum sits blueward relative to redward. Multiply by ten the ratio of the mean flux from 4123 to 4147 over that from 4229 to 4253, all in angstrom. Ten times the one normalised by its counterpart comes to 9.46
